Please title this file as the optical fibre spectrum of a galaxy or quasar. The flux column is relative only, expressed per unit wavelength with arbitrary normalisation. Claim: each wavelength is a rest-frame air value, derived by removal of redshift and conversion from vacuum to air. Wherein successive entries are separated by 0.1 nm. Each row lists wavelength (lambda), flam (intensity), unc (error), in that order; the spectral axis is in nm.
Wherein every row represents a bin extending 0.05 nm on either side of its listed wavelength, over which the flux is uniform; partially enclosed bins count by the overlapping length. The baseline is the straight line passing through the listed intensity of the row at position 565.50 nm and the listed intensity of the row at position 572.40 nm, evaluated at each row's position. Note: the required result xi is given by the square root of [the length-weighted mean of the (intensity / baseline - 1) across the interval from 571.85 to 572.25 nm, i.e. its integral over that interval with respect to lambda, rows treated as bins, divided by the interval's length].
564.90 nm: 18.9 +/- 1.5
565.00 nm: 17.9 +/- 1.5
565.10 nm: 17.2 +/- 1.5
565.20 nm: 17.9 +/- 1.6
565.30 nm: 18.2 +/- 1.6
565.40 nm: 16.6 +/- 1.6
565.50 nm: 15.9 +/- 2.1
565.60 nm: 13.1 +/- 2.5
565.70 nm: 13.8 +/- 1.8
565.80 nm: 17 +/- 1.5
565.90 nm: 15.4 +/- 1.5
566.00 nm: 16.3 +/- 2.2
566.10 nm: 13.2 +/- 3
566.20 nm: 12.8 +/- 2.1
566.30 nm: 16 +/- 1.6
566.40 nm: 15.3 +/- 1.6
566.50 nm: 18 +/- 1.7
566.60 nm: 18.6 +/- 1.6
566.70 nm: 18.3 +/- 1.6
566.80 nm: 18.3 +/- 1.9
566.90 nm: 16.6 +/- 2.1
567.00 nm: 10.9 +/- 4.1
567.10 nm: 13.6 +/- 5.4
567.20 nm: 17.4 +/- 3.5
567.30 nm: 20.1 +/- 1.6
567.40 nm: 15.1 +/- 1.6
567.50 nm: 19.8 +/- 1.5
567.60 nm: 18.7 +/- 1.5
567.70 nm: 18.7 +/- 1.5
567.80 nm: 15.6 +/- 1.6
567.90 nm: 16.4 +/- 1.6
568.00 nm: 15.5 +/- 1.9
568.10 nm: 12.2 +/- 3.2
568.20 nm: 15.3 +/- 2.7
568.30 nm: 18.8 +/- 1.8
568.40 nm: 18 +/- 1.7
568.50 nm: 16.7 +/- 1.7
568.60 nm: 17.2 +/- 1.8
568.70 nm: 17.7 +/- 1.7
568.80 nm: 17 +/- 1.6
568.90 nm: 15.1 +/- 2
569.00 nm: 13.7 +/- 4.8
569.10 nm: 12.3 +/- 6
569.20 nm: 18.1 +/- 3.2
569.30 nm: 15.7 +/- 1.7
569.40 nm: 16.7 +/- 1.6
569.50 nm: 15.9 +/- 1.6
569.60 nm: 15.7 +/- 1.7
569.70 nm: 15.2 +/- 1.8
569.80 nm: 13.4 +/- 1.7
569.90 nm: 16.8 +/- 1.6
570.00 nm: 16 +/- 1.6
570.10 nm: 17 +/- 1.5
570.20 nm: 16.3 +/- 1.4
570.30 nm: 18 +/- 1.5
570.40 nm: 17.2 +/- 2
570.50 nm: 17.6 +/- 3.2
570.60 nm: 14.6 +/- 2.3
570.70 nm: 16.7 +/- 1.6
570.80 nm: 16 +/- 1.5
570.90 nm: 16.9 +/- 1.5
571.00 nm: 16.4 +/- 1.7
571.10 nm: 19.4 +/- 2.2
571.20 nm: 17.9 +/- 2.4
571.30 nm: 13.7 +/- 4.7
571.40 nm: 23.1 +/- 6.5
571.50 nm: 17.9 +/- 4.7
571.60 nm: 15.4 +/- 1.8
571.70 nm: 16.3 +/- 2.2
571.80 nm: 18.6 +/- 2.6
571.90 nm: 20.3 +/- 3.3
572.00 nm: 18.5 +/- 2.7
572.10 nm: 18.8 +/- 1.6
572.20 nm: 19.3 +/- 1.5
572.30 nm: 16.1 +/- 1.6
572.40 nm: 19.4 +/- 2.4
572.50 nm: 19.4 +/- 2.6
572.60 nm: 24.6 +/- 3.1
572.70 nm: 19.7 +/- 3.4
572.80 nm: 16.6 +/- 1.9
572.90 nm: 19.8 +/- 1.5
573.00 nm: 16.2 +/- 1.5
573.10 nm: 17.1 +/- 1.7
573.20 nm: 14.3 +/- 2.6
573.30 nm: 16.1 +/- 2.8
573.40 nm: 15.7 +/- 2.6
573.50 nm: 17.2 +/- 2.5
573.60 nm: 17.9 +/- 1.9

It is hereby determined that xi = 0.01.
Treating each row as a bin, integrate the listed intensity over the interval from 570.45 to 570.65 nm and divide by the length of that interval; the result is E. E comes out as 16.1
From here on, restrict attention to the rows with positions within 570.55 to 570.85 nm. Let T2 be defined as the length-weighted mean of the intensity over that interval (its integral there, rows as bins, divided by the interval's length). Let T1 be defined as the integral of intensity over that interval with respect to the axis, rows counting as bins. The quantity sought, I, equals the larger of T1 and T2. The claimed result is 15.8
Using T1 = 4.7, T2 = 15.8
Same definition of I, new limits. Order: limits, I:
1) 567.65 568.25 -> 15.6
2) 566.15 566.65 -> 16.1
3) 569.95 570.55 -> 17.0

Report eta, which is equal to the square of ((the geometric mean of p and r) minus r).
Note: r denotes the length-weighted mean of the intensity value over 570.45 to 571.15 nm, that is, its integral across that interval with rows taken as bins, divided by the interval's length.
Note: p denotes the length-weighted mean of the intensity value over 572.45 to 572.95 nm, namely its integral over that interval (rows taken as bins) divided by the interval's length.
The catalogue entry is 2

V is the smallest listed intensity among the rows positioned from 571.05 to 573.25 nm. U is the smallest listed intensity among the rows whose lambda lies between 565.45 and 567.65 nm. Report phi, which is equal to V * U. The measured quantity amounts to 149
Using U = 10.9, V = 13.7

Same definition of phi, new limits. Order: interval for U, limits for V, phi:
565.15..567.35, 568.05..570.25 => 133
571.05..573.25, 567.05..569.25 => 167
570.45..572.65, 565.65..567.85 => 149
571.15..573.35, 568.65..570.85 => 169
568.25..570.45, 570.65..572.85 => 169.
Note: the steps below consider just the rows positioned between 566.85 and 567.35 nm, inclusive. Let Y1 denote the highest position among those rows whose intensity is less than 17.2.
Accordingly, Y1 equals 567.10 nm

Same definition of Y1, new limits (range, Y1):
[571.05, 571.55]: 571.30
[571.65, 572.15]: 571.70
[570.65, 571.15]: 571.00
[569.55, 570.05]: 570.00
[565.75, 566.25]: 566.20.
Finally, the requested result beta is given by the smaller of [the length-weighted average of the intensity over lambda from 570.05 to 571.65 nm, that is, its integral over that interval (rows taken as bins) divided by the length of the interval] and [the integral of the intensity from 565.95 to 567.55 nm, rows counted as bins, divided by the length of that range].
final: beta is 16.27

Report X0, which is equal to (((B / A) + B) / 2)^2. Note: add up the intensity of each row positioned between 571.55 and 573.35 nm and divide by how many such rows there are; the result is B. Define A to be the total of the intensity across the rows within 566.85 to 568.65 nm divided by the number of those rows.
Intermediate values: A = 16.5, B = 18.1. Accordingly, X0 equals 92.5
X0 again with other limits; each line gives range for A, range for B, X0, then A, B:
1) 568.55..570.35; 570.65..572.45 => 89.6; 16.0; 17.8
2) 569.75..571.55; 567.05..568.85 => 79.9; 16.9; 16.9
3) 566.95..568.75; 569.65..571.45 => 79.2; 16.5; 16.8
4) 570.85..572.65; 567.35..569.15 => 74.0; 18.4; 16.3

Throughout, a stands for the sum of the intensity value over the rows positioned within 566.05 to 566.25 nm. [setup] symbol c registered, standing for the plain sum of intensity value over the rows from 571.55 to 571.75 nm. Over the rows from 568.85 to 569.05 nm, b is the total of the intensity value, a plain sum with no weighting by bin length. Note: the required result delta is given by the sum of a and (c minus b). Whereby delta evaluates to 29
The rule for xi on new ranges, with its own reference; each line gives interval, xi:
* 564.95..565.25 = 0.35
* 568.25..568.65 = 0.13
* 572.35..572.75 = 0.26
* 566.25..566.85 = 0.24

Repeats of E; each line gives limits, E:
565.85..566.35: 14.7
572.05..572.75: 19.6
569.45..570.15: 15.7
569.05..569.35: 15.4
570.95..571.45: 18.1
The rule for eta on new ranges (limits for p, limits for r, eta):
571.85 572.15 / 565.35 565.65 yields 4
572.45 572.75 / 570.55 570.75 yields 7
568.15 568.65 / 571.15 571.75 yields 0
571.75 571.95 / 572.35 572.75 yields 0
